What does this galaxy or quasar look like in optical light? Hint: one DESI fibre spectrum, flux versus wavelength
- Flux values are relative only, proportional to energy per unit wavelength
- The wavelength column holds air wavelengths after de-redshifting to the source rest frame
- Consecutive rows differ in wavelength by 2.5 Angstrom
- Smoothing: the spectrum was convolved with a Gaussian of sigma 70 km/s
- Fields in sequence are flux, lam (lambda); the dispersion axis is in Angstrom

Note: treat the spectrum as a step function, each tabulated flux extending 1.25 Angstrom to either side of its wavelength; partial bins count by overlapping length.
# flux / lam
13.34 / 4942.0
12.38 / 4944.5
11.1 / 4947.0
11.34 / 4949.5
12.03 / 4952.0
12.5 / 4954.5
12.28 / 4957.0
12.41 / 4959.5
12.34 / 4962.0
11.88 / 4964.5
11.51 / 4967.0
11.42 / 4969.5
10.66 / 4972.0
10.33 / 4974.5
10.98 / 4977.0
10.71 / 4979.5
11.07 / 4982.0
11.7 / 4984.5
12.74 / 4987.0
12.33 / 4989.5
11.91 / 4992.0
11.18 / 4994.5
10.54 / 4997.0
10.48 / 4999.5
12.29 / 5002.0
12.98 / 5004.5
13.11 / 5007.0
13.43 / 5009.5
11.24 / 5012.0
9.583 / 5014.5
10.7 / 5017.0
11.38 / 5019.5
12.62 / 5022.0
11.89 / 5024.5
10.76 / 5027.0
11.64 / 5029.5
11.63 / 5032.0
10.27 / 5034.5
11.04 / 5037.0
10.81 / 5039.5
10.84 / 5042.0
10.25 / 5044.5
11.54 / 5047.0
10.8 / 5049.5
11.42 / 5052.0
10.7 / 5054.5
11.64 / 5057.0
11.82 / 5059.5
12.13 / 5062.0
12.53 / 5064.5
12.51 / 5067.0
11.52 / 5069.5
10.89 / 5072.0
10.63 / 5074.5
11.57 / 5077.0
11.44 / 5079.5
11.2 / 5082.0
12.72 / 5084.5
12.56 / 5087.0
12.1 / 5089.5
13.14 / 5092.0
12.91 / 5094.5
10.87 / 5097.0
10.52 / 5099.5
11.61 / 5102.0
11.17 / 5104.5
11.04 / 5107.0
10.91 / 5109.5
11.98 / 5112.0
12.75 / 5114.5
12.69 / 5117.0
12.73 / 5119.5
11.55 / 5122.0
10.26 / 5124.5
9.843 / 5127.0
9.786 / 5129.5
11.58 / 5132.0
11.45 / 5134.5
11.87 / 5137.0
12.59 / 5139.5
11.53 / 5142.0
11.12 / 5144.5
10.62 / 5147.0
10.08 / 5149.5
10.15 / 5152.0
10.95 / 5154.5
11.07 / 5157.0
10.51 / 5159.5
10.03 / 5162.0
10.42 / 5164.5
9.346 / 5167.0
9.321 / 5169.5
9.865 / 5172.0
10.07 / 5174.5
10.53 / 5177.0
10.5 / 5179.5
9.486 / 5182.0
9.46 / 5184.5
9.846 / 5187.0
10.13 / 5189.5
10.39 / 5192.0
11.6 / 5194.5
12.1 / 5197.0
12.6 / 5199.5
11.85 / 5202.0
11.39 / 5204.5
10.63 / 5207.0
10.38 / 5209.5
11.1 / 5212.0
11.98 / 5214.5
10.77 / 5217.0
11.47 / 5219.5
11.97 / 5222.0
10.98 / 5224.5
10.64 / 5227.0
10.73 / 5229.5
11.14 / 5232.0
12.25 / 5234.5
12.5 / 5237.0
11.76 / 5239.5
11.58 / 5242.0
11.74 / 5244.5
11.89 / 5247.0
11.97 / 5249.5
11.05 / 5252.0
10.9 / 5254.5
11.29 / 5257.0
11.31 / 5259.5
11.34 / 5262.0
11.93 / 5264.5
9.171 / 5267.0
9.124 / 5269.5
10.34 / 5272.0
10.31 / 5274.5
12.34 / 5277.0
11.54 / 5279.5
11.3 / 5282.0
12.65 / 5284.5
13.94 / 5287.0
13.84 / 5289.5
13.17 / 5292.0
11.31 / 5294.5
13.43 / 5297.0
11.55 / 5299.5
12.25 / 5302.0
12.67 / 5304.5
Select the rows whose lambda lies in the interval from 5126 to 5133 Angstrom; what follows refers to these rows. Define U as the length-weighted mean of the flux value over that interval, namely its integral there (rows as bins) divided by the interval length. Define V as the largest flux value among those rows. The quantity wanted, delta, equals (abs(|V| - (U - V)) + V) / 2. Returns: 12.2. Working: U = 10.4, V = 11.58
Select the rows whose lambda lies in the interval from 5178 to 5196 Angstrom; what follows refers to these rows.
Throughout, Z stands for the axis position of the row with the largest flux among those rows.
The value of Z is 5194.5 Angstrom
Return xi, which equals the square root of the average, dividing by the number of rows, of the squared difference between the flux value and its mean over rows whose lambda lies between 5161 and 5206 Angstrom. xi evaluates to 0.97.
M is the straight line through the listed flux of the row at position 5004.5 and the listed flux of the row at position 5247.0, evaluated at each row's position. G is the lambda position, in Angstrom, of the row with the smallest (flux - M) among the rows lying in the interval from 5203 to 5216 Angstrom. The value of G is 5209.5 Angstrom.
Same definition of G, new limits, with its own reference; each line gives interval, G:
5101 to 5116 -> 5109.5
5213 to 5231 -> 5227.0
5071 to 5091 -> 5074.5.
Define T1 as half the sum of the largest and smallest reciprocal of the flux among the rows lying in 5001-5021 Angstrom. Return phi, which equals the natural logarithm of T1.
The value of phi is -2.41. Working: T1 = 0.089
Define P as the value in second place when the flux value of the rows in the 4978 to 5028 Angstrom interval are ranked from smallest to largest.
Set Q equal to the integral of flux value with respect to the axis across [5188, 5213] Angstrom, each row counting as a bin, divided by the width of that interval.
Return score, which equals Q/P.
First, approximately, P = 10.48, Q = 11.2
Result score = 1.07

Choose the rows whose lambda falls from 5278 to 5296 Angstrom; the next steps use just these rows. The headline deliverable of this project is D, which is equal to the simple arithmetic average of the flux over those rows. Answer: 12.5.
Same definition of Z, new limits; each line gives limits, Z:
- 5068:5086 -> 5084.5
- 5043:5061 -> 5059.5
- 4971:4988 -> 4987.0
